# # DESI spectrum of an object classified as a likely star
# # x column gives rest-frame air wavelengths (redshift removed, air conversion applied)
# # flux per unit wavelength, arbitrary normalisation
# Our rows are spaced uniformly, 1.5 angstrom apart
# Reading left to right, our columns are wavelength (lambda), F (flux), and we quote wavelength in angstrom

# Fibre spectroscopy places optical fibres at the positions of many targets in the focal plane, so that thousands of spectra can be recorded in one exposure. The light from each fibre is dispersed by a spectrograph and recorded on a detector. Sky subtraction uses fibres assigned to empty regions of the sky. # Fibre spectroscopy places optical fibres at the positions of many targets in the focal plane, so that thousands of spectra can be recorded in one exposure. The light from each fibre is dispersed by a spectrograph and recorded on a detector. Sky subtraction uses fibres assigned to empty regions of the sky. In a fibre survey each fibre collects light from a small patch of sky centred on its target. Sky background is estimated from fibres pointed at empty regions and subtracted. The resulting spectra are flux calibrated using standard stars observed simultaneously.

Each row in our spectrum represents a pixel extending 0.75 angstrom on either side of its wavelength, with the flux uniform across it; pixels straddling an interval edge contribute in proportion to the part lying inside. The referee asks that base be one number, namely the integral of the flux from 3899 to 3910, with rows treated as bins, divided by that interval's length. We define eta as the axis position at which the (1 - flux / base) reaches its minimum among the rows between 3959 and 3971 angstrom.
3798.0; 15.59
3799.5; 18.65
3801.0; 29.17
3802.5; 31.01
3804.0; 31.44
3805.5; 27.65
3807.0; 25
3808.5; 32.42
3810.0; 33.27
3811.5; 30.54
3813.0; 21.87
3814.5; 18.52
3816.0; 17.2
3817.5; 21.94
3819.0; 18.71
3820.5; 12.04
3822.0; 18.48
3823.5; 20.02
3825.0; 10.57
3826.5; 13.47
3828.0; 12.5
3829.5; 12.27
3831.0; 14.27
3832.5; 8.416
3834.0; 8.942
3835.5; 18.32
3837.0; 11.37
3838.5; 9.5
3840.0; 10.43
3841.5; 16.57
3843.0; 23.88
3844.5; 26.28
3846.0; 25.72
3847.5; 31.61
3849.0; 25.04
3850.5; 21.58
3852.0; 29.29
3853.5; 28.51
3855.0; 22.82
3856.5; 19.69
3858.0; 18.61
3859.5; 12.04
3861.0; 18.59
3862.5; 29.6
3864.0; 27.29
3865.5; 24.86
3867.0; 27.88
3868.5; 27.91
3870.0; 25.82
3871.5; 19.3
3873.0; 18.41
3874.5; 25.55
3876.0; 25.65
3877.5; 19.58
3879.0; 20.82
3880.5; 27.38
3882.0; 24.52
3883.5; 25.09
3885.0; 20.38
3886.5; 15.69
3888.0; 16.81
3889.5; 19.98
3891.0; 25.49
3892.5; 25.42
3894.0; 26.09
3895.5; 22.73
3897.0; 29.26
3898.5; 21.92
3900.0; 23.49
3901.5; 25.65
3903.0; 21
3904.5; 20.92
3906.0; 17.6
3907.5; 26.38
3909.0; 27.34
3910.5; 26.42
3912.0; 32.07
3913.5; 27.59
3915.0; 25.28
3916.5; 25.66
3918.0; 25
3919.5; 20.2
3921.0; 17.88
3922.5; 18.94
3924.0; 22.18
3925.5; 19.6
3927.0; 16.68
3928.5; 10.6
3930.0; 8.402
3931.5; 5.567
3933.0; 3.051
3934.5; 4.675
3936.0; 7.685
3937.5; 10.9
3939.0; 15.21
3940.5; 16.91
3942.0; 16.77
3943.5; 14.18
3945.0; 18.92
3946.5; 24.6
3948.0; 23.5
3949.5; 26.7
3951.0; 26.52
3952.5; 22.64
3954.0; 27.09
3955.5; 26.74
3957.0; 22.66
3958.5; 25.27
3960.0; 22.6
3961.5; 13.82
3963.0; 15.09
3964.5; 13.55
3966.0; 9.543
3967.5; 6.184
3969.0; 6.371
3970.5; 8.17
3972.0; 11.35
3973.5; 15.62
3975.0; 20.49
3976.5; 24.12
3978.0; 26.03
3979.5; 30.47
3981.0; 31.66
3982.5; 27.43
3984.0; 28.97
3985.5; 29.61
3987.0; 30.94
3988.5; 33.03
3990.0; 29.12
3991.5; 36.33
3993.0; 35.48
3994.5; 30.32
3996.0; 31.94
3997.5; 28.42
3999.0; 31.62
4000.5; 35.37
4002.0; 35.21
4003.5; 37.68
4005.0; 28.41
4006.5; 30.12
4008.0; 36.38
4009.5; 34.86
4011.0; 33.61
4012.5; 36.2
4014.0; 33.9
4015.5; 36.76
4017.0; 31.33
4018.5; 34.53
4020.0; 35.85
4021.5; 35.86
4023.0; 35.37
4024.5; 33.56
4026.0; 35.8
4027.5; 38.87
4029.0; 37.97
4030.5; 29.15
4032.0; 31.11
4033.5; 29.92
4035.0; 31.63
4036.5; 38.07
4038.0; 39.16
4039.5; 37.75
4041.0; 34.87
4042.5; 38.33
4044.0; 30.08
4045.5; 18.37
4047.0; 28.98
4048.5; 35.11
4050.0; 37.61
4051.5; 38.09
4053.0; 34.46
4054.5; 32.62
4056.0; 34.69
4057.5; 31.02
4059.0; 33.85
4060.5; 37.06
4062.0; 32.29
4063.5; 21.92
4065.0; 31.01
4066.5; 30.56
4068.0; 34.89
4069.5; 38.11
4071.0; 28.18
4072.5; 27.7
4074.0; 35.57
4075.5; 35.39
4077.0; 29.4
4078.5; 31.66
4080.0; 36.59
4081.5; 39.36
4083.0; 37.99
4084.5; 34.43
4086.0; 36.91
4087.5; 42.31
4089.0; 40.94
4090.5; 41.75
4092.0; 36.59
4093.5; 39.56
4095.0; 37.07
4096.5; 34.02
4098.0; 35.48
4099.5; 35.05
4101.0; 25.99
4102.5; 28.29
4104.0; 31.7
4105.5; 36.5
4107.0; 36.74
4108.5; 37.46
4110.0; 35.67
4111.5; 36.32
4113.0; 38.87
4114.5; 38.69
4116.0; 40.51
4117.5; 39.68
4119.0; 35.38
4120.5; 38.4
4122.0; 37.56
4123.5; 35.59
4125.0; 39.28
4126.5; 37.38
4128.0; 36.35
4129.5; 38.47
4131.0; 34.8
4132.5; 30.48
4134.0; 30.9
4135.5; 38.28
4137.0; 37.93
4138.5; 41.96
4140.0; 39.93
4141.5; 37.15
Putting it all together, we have 3960.0 angstrom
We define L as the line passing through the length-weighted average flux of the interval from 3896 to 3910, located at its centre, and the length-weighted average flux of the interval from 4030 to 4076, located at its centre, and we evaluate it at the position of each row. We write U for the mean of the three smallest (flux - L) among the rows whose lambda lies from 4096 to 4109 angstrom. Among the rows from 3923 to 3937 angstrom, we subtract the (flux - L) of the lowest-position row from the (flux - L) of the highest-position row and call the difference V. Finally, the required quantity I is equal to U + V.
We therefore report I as -22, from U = -7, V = -15.2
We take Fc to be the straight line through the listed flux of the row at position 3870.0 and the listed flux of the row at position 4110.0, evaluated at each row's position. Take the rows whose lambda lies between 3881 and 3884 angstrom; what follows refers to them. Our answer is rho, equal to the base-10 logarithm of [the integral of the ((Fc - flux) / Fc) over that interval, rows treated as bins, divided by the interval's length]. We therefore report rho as -1.29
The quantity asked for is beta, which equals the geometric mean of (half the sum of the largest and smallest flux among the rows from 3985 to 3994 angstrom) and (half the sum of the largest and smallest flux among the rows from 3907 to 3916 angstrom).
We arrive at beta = 31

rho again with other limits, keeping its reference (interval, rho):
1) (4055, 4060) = -2.31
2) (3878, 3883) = -1.08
